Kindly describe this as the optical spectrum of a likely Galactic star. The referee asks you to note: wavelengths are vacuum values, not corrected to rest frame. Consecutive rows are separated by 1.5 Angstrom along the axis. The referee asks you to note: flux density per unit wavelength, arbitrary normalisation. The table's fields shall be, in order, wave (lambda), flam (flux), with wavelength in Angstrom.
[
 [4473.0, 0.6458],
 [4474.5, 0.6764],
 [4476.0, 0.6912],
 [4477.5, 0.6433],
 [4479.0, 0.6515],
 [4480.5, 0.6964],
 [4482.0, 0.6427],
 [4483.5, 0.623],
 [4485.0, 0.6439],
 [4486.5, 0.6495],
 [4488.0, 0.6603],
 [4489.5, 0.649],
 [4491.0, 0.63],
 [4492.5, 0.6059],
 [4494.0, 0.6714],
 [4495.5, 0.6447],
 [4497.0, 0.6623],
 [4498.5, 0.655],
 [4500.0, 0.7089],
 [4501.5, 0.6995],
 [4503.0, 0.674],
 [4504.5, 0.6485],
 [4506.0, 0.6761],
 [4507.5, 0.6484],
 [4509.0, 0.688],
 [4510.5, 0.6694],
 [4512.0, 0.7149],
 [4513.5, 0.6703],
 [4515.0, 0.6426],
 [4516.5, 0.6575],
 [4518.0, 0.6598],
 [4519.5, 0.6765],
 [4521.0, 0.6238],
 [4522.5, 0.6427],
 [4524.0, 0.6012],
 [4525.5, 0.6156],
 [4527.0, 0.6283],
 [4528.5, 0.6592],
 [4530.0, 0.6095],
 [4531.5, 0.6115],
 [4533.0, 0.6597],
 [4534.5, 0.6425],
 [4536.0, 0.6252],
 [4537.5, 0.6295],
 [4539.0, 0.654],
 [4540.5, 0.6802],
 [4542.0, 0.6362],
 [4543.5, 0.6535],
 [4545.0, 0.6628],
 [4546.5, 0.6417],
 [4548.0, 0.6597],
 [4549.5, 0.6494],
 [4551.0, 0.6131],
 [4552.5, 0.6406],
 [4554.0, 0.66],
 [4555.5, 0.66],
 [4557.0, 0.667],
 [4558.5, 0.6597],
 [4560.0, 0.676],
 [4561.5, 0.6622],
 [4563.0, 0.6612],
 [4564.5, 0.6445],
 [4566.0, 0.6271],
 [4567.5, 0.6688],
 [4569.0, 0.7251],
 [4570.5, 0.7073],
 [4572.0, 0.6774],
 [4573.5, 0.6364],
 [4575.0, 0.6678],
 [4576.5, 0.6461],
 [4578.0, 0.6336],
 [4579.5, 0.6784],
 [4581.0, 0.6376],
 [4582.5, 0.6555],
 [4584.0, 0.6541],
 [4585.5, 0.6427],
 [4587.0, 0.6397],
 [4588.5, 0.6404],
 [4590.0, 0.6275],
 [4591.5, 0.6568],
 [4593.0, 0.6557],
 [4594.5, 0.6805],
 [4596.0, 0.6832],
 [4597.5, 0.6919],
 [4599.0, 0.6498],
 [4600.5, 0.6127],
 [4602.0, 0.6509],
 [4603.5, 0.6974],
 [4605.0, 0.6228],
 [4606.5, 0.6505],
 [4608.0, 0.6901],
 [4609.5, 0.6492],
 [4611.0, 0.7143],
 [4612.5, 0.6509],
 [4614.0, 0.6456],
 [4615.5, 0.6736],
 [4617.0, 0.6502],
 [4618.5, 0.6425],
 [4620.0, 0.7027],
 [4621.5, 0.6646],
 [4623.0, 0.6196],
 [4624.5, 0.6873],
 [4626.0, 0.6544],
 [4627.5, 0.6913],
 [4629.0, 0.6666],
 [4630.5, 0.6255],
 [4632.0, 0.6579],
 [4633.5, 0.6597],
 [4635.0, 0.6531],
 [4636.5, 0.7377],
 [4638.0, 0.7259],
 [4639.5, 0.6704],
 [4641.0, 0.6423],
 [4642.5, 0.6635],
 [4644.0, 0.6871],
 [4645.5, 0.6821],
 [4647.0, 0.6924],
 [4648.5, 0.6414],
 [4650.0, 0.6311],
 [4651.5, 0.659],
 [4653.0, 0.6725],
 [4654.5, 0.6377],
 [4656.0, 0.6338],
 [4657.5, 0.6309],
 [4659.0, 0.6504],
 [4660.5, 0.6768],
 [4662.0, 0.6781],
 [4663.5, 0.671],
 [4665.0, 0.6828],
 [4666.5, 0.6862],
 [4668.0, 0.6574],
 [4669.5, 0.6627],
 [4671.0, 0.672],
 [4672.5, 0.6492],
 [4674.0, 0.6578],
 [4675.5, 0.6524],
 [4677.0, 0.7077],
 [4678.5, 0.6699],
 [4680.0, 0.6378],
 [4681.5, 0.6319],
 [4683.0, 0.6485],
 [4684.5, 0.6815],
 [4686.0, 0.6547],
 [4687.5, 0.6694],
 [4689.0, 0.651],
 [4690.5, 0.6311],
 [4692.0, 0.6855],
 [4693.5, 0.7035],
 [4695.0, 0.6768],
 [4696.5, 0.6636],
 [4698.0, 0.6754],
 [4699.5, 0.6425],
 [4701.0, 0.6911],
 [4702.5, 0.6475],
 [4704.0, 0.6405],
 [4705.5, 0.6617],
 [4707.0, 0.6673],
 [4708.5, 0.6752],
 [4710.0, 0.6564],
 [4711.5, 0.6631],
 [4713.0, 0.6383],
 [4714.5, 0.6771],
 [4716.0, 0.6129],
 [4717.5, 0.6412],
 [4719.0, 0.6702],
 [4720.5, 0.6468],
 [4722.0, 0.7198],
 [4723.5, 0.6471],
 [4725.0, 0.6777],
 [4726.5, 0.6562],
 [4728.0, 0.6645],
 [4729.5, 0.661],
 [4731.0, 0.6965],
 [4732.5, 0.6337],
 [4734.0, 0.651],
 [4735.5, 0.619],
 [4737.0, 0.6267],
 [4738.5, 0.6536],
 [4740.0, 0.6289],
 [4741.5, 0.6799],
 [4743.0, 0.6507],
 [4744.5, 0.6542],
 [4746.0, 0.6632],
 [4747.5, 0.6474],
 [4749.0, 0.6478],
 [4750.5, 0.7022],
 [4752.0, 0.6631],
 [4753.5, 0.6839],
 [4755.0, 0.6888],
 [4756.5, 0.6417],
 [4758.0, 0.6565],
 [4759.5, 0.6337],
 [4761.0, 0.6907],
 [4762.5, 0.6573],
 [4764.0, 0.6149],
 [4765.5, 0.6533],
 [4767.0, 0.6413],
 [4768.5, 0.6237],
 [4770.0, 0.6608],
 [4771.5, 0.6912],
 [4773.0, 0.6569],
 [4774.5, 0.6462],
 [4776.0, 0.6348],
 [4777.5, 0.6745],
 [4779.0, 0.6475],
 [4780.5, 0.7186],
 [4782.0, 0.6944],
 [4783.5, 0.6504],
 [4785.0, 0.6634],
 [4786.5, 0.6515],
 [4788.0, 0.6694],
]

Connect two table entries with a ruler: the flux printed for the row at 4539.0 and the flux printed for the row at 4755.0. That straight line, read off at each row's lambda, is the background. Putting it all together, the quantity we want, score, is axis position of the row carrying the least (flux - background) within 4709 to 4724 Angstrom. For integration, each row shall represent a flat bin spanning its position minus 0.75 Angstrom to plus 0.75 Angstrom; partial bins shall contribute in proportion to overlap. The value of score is 4716.0 Angstrom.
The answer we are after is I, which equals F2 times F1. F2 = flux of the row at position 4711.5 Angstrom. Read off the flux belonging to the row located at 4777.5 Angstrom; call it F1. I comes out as 0.447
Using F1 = 0.6745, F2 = 0.6631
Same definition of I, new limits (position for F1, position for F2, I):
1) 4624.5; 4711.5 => 0.456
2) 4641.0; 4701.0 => 0.444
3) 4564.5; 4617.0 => 0.419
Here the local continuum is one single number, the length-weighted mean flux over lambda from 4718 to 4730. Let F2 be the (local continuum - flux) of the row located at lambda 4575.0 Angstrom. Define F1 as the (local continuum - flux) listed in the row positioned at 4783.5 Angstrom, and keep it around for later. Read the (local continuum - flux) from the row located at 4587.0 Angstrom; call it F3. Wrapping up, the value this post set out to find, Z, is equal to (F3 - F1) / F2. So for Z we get -35.7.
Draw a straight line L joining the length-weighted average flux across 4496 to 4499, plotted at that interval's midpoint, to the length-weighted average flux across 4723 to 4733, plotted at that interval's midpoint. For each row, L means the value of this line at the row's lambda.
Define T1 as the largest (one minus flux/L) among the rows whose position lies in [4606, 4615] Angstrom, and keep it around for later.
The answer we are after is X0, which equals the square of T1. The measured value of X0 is 0.001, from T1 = 0.023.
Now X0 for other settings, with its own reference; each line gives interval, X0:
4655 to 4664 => 0.002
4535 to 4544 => 0.003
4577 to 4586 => 0.002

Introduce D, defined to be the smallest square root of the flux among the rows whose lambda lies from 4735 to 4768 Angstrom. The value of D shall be 0.784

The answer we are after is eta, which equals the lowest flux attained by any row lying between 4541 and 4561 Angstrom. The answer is 0.6131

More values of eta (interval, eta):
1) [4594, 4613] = 0.6127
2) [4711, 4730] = 0.6129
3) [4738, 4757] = 0.6289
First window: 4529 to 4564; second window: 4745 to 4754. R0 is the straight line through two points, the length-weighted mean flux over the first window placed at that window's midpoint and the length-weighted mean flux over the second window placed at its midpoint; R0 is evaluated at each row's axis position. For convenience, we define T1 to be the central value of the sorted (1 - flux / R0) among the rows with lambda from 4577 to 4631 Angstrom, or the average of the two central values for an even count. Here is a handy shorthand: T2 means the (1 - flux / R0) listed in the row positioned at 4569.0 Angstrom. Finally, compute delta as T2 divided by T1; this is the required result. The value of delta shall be -36.4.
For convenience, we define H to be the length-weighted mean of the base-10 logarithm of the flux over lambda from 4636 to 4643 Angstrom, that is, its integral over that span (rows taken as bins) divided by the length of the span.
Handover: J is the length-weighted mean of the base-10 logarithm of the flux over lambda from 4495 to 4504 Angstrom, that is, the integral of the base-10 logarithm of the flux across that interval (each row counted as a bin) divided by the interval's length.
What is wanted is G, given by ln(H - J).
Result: -4.8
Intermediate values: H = -0.164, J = -0.171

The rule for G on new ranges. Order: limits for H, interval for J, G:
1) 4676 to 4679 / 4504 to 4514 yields -4.8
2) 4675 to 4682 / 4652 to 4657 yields -4.7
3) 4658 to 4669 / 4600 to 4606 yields -4.2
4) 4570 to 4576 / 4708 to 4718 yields -4.4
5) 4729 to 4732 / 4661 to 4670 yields -6.3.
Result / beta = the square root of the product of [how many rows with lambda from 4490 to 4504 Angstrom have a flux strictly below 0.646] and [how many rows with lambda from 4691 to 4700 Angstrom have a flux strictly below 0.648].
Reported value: 1.7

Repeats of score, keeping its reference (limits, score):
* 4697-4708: 4704.0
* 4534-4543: 4536.0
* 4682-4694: 4690.5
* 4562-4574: 4566.0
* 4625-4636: 4630.5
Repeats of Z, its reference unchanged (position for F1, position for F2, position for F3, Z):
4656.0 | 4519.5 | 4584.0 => 2.3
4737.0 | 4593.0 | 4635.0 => -2.2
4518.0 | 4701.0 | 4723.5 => -0.5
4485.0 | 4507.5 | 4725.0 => -1.8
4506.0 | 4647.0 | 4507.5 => -1.1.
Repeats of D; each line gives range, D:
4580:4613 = 0.783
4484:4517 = 0.778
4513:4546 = 0.775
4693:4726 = 0.783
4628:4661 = 0.791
